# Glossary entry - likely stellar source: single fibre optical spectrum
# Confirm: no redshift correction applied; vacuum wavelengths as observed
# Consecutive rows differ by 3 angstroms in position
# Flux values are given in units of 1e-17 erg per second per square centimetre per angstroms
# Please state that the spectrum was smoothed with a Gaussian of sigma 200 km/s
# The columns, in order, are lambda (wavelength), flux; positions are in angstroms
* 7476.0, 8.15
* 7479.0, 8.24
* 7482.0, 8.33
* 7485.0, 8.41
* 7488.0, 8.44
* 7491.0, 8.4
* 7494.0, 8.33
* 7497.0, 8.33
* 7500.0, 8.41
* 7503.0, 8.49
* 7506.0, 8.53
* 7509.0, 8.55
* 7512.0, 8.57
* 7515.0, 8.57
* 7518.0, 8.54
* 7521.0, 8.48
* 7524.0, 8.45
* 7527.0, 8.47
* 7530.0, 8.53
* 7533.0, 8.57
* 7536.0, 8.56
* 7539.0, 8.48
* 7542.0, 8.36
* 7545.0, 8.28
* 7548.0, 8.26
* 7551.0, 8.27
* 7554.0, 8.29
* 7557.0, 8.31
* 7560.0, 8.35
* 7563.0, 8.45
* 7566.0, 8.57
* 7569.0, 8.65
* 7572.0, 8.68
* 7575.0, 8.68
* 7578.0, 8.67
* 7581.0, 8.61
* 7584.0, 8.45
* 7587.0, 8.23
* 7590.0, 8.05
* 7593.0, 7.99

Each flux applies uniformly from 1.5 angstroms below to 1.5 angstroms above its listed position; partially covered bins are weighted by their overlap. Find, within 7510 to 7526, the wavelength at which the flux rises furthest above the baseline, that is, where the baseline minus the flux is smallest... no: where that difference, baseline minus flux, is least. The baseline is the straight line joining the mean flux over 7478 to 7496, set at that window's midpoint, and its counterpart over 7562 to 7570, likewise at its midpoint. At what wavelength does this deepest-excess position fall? 7512.0 angstroms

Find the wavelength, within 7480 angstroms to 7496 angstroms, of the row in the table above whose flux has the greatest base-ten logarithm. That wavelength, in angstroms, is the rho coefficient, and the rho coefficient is 7488.0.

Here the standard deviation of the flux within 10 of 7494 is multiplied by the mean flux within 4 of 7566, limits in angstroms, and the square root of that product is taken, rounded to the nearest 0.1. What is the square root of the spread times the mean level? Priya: 0.7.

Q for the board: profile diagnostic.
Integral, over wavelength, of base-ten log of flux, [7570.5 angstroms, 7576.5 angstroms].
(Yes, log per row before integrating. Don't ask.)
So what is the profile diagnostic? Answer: 5.63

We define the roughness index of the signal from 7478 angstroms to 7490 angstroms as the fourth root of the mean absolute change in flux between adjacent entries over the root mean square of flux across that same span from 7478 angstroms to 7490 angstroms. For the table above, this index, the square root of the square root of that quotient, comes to 0.30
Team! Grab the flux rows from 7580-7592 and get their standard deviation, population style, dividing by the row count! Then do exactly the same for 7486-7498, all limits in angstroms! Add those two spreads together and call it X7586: 0.26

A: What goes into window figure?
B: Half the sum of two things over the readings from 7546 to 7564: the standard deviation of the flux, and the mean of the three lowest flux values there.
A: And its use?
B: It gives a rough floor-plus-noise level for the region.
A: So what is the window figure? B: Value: 4.17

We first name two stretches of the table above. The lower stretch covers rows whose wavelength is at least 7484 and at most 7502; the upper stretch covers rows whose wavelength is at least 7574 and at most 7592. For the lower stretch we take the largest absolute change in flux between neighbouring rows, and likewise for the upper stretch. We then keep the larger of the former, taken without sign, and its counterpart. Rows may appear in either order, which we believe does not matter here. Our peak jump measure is 0.220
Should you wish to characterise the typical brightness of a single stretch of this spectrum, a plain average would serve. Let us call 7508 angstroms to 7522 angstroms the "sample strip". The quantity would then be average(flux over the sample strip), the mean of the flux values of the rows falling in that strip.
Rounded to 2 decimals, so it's 8.54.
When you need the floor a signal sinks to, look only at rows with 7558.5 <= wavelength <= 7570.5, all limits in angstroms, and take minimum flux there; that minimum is 8.35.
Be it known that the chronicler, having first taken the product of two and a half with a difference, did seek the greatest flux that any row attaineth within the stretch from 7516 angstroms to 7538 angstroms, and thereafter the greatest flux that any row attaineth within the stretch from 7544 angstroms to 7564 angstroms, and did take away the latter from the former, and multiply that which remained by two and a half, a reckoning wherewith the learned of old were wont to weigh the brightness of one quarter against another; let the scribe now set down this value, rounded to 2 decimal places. 0.30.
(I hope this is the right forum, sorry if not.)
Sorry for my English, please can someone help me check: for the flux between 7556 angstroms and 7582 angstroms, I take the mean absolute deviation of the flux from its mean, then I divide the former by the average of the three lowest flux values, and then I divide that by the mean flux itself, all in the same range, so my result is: 0.0017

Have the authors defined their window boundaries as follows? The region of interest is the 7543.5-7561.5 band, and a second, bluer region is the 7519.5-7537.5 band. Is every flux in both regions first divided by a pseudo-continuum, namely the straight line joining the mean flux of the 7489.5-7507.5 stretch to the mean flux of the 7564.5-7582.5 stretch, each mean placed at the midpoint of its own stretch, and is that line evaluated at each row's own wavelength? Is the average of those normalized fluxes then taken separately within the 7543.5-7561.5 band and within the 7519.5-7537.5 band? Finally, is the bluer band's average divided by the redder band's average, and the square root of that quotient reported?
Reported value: 1.02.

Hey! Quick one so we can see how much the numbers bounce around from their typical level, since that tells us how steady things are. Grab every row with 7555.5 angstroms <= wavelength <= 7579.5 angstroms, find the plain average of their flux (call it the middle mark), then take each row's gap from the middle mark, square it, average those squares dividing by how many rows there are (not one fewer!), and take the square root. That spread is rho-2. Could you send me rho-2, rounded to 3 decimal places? 0.144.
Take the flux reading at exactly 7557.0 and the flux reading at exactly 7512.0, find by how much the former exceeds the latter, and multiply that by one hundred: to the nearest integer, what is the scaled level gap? -26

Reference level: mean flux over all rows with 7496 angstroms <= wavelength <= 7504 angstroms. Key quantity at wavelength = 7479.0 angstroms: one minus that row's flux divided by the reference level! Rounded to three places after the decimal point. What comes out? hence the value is 0.020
